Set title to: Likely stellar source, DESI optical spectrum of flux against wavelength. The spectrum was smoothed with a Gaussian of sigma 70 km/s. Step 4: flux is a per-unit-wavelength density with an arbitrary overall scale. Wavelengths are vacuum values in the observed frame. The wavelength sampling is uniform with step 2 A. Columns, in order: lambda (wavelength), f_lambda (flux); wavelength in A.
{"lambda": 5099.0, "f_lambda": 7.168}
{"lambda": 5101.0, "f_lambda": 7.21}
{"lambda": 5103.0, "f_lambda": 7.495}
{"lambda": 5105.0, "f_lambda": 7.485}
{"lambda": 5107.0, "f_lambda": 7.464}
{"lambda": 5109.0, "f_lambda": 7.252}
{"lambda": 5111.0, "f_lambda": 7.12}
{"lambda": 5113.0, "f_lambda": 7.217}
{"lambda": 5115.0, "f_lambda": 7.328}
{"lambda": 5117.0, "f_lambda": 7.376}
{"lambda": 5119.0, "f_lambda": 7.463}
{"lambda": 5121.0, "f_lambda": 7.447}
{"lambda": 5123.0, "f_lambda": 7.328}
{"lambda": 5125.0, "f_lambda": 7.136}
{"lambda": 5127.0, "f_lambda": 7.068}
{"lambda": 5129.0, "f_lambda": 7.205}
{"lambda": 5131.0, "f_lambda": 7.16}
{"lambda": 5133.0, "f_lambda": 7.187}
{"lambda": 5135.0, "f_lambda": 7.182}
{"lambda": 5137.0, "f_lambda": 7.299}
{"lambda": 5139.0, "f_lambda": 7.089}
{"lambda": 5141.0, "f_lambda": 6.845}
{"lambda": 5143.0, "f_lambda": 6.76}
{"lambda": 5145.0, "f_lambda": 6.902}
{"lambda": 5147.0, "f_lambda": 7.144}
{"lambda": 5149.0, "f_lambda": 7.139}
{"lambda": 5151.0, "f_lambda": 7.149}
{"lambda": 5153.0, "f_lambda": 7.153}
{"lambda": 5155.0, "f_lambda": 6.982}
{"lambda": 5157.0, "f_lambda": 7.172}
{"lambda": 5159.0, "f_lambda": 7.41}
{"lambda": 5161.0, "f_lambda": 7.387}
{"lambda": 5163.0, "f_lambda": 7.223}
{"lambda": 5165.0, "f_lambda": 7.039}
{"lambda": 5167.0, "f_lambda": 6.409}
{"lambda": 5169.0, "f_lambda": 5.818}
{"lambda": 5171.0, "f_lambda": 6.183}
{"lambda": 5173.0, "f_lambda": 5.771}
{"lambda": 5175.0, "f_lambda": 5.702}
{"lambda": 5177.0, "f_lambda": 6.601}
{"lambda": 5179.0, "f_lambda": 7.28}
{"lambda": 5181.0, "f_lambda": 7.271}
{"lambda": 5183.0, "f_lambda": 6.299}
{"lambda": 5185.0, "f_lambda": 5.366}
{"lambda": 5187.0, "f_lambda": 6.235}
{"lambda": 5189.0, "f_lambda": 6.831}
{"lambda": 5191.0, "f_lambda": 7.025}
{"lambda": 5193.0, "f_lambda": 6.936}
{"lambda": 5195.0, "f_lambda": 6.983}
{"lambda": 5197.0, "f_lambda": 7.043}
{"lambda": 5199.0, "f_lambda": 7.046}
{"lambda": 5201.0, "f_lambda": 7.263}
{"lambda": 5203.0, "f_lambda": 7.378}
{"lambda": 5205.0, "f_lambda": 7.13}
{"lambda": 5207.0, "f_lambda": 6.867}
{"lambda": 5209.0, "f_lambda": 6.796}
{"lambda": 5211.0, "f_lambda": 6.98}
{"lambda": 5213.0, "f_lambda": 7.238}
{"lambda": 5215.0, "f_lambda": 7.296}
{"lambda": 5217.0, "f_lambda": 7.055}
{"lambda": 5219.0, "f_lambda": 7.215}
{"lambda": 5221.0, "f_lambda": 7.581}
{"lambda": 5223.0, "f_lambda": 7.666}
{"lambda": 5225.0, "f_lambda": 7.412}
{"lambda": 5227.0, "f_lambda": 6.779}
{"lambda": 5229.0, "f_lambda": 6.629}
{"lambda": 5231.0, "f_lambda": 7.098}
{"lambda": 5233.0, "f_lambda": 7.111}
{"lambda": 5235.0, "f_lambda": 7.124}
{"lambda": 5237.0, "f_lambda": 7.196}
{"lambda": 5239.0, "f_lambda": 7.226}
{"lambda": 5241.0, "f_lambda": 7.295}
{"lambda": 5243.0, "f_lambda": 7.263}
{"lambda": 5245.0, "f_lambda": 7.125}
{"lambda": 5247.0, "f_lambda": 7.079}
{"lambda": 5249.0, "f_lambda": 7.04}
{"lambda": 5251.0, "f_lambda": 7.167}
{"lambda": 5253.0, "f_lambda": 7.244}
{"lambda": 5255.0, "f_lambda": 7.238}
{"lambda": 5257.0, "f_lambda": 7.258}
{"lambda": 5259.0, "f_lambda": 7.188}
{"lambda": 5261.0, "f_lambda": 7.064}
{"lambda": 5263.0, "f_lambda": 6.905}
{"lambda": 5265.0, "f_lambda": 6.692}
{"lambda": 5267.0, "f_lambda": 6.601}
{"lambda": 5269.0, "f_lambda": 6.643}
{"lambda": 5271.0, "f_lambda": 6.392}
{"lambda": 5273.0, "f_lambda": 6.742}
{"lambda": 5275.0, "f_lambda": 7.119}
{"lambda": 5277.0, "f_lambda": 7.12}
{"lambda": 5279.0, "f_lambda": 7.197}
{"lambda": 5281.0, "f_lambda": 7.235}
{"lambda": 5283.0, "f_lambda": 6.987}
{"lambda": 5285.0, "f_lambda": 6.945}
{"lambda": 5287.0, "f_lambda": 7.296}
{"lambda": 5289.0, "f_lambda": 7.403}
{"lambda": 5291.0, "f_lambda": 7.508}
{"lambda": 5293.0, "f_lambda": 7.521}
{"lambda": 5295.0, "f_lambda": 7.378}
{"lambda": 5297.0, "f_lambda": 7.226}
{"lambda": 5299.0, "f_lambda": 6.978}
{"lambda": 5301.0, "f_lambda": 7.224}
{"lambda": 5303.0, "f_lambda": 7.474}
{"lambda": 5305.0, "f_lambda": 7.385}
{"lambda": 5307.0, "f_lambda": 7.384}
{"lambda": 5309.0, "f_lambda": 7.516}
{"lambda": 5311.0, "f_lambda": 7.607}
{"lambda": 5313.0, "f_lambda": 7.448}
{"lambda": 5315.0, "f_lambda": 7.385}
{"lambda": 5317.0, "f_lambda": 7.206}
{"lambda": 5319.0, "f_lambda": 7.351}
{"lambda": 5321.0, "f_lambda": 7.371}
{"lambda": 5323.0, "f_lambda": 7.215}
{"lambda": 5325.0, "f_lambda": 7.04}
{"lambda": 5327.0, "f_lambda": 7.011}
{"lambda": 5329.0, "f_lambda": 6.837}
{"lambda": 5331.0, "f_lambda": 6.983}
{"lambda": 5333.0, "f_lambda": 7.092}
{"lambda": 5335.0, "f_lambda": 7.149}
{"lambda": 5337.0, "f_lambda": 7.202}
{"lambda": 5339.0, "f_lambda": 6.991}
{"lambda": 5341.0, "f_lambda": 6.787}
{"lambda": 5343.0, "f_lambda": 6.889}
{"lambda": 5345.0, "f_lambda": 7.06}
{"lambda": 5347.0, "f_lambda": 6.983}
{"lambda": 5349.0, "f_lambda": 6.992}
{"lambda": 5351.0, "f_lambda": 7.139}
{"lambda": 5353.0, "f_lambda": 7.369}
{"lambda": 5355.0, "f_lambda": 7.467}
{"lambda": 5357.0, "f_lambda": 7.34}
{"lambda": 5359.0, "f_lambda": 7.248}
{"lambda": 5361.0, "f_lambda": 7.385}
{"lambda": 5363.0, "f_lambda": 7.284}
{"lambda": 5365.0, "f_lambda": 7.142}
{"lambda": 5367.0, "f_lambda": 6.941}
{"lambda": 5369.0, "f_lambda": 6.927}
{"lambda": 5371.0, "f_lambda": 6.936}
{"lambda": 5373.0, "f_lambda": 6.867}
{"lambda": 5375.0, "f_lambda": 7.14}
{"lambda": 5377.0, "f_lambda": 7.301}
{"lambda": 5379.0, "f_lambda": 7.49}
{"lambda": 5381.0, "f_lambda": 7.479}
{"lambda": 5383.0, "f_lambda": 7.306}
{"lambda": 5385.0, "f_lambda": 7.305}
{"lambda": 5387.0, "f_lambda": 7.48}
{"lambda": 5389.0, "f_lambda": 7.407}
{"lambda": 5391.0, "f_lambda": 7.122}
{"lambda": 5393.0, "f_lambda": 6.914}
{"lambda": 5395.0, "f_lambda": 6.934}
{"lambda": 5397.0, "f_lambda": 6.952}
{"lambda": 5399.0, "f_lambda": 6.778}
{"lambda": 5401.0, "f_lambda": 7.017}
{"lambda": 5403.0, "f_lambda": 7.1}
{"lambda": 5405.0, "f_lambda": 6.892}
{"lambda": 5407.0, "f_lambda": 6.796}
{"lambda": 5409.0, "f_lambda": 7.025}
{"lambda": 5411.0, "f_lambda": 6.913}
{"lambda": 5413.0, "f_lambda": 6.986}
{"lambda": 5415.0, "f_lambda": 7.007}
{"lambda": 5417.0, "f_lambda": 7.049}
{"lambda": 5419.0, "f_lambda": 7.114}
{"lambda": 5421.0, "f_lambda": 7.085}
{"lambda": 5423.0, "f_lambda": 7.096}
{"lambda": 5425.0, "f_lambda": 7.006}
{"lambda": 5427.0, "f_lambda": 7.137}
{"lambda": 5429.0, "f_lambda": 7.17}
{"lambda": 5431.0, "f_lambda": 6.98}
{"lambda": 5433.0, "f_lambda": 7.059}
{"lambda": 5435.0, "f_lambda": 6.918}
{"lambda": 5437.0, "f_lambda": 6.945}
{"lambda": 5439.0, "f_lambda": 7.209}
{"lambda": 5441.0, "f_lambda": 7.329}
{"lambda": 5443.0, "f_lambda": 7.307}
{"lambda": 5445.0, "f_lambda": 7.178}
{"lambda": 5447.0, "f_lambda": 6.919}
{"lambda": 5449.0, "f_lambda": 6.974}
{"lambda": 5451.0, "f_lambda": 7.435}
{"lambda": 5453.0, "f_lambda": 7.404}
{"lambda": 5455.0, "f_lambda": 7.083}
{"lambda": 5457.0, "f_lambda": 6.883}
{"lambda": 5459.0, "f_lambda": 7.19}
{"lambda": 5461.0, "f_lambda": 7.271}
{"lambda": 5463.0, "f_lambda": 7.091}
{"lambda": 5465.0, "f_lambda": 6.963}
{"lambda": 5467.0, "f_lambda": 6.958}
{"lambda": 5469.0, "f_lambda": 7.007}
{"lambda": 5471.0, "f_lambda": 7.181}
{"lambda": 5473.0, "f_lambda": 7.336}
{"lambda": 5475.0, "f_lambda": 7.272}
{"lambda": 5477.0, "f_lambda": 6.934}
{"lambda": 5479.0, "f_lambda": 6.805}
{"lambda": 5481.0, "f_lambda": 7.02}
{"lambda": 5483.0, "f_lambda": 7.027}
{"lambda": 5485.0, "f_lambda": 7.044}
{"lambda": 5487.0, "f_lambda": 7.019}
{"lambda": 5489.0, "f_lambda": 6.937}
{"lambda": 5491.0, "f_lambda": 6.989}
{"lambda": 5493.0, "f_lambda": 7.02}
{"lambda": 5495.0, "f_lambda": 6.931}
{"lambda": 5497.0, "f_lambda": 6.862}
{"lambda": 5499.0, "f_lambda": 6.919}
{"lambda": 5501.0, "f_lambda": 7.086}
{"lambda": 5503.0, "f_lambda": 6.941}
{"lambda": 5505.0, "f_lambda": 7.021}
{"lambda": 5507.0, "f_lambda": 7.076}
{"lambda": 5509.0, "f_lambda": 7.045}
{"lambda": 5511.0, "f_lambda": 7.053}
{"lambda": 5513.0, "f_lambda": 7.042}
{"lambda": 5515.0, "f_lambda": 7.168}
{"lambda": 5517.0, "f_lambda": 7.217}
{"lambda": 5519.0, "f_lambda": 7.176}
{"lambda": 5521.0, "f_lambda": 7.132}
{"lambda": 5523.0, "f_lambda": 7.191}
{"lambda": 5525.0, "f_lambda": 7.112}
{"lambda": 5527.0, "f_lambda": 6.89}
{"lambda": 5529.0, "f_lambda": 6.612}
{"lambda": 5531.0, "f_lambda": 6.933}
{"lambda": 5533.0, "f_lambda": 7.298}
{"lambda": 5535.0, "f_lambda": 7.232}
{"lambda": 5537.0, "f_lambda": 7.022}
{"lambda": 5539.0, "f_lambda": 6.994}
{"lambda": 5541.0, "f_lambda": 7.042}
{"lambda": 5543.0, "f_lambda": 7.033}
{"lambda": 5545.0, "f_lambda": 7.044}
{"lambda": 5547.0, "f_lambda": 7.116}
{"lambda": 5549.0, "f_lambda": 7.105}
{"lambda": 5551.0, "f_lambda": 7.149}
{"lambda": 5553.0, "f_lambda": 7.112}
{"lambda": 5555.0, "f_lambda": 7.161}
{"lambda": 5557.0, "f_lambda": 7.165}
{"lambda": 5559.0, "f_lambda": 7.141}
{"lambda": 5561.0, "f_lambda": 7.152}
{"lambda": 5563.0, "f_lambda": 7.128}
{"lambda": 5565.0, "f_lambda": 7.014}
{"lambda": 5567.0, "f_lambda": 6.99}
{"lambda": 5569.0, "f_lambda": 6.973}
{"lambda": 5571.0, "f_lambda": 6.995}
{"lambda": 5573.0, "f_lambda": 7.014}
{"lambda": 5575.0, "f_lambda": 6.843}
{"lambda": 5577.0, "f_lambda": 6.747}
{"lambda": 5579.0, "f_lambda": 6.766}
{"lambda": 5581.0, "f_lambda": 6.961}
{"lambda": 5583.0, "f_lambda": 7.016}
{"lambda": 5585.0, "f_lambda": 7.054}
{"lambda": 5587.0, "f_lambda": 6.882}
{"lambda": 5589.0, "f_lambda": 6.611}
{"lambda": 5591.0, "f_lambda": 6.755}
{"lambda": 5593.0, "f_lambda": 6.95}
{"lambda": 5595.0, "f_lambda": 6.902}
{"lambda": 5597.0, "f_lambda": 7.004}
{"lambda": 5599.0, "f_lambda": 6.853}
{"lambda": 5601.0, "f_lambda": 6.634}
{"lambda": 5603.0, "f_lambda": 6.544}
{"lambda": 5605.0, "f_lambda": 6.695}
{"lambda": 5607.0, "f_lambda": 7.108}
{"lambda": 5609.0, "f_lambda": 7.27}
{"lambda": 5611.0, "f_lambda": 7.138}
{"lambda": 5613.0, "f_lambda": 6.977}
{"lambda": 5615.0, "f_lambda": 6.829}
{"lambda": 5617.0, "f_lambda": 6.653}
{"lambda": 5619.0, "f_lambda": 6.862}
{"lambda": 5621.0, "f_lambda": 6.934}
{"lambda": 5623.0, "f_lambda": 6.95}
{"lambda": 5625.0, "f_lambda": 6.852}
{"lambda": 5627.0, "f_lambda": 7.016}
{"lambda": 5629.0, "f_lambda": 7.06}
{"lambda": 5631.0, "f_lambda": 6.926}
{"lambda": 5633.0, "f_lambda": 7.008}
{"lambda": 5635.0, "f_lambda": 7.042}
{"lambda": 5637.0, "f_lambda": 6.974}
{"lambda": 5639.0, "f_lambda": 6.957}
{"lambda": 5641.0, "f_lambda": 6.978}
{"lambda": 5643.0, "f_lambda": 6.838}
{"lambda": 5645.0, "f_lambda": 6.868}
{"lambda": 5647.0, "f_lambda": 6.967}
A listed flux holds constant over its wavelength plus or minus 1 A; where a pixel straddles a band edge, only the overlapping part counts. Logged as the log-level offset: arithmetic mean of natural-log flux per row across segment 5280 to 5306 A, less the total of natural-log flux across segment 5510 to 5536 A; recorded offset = -23.5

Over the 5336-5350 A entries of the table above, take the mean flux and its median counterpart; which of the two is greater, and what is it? 6.99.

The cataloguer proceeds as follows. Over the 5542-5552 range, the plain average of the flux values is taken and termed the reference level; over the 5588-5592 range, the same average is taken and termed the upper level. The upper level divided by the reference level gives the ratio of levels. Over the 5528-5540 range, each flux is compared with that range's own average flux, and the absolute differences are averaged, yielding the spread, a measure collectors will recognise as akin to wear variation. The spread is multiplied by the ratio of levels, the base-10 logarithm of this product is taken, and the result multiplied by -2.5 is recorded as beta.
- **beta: 2.0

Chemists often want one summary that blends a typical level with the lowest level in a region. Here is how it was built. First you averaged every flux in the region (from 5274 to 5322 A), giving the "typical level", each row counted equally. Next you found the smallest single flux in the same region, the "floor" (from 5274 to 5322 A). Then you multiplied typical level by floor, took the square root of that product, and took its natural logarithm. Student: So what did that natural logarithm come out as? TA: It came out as 1.96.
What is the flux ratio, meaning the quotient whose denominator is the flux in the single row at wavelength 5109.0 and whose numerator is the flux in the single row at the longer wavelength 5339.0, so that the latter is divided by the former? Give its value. 0.964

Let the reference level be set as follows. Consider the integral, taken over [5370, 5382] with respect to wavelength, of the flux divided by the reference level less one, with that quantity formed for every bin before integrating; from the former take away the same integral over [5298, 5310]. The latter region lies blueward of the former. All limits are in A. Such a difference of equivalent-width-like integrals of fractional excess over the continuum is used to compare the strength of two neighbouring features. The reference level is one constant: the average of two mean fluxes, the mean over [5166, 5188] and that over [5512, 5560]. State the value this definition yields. -0.22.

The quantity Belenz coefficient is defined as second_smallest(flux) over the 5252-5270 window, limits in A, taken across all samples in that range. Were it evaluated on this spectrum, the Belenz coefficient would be 6.643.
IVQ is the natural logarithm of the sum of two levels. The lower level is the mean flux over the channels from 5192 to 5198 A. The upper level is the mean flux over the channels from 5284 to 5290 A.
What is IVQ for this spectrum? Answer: 2.65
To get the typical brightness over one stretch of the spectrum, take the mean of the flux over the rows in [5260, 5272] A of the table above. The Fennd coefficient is 6.72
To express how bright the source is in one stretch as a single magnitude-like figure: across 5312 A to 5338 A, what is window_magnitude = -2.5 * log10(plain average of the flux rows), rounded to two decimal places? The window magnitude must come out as -2.14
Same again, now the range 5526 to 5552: -2.12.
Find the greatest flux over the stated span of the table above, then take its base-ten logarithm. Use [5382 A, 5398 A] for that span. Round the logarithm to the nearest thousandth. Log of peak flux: 0.874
